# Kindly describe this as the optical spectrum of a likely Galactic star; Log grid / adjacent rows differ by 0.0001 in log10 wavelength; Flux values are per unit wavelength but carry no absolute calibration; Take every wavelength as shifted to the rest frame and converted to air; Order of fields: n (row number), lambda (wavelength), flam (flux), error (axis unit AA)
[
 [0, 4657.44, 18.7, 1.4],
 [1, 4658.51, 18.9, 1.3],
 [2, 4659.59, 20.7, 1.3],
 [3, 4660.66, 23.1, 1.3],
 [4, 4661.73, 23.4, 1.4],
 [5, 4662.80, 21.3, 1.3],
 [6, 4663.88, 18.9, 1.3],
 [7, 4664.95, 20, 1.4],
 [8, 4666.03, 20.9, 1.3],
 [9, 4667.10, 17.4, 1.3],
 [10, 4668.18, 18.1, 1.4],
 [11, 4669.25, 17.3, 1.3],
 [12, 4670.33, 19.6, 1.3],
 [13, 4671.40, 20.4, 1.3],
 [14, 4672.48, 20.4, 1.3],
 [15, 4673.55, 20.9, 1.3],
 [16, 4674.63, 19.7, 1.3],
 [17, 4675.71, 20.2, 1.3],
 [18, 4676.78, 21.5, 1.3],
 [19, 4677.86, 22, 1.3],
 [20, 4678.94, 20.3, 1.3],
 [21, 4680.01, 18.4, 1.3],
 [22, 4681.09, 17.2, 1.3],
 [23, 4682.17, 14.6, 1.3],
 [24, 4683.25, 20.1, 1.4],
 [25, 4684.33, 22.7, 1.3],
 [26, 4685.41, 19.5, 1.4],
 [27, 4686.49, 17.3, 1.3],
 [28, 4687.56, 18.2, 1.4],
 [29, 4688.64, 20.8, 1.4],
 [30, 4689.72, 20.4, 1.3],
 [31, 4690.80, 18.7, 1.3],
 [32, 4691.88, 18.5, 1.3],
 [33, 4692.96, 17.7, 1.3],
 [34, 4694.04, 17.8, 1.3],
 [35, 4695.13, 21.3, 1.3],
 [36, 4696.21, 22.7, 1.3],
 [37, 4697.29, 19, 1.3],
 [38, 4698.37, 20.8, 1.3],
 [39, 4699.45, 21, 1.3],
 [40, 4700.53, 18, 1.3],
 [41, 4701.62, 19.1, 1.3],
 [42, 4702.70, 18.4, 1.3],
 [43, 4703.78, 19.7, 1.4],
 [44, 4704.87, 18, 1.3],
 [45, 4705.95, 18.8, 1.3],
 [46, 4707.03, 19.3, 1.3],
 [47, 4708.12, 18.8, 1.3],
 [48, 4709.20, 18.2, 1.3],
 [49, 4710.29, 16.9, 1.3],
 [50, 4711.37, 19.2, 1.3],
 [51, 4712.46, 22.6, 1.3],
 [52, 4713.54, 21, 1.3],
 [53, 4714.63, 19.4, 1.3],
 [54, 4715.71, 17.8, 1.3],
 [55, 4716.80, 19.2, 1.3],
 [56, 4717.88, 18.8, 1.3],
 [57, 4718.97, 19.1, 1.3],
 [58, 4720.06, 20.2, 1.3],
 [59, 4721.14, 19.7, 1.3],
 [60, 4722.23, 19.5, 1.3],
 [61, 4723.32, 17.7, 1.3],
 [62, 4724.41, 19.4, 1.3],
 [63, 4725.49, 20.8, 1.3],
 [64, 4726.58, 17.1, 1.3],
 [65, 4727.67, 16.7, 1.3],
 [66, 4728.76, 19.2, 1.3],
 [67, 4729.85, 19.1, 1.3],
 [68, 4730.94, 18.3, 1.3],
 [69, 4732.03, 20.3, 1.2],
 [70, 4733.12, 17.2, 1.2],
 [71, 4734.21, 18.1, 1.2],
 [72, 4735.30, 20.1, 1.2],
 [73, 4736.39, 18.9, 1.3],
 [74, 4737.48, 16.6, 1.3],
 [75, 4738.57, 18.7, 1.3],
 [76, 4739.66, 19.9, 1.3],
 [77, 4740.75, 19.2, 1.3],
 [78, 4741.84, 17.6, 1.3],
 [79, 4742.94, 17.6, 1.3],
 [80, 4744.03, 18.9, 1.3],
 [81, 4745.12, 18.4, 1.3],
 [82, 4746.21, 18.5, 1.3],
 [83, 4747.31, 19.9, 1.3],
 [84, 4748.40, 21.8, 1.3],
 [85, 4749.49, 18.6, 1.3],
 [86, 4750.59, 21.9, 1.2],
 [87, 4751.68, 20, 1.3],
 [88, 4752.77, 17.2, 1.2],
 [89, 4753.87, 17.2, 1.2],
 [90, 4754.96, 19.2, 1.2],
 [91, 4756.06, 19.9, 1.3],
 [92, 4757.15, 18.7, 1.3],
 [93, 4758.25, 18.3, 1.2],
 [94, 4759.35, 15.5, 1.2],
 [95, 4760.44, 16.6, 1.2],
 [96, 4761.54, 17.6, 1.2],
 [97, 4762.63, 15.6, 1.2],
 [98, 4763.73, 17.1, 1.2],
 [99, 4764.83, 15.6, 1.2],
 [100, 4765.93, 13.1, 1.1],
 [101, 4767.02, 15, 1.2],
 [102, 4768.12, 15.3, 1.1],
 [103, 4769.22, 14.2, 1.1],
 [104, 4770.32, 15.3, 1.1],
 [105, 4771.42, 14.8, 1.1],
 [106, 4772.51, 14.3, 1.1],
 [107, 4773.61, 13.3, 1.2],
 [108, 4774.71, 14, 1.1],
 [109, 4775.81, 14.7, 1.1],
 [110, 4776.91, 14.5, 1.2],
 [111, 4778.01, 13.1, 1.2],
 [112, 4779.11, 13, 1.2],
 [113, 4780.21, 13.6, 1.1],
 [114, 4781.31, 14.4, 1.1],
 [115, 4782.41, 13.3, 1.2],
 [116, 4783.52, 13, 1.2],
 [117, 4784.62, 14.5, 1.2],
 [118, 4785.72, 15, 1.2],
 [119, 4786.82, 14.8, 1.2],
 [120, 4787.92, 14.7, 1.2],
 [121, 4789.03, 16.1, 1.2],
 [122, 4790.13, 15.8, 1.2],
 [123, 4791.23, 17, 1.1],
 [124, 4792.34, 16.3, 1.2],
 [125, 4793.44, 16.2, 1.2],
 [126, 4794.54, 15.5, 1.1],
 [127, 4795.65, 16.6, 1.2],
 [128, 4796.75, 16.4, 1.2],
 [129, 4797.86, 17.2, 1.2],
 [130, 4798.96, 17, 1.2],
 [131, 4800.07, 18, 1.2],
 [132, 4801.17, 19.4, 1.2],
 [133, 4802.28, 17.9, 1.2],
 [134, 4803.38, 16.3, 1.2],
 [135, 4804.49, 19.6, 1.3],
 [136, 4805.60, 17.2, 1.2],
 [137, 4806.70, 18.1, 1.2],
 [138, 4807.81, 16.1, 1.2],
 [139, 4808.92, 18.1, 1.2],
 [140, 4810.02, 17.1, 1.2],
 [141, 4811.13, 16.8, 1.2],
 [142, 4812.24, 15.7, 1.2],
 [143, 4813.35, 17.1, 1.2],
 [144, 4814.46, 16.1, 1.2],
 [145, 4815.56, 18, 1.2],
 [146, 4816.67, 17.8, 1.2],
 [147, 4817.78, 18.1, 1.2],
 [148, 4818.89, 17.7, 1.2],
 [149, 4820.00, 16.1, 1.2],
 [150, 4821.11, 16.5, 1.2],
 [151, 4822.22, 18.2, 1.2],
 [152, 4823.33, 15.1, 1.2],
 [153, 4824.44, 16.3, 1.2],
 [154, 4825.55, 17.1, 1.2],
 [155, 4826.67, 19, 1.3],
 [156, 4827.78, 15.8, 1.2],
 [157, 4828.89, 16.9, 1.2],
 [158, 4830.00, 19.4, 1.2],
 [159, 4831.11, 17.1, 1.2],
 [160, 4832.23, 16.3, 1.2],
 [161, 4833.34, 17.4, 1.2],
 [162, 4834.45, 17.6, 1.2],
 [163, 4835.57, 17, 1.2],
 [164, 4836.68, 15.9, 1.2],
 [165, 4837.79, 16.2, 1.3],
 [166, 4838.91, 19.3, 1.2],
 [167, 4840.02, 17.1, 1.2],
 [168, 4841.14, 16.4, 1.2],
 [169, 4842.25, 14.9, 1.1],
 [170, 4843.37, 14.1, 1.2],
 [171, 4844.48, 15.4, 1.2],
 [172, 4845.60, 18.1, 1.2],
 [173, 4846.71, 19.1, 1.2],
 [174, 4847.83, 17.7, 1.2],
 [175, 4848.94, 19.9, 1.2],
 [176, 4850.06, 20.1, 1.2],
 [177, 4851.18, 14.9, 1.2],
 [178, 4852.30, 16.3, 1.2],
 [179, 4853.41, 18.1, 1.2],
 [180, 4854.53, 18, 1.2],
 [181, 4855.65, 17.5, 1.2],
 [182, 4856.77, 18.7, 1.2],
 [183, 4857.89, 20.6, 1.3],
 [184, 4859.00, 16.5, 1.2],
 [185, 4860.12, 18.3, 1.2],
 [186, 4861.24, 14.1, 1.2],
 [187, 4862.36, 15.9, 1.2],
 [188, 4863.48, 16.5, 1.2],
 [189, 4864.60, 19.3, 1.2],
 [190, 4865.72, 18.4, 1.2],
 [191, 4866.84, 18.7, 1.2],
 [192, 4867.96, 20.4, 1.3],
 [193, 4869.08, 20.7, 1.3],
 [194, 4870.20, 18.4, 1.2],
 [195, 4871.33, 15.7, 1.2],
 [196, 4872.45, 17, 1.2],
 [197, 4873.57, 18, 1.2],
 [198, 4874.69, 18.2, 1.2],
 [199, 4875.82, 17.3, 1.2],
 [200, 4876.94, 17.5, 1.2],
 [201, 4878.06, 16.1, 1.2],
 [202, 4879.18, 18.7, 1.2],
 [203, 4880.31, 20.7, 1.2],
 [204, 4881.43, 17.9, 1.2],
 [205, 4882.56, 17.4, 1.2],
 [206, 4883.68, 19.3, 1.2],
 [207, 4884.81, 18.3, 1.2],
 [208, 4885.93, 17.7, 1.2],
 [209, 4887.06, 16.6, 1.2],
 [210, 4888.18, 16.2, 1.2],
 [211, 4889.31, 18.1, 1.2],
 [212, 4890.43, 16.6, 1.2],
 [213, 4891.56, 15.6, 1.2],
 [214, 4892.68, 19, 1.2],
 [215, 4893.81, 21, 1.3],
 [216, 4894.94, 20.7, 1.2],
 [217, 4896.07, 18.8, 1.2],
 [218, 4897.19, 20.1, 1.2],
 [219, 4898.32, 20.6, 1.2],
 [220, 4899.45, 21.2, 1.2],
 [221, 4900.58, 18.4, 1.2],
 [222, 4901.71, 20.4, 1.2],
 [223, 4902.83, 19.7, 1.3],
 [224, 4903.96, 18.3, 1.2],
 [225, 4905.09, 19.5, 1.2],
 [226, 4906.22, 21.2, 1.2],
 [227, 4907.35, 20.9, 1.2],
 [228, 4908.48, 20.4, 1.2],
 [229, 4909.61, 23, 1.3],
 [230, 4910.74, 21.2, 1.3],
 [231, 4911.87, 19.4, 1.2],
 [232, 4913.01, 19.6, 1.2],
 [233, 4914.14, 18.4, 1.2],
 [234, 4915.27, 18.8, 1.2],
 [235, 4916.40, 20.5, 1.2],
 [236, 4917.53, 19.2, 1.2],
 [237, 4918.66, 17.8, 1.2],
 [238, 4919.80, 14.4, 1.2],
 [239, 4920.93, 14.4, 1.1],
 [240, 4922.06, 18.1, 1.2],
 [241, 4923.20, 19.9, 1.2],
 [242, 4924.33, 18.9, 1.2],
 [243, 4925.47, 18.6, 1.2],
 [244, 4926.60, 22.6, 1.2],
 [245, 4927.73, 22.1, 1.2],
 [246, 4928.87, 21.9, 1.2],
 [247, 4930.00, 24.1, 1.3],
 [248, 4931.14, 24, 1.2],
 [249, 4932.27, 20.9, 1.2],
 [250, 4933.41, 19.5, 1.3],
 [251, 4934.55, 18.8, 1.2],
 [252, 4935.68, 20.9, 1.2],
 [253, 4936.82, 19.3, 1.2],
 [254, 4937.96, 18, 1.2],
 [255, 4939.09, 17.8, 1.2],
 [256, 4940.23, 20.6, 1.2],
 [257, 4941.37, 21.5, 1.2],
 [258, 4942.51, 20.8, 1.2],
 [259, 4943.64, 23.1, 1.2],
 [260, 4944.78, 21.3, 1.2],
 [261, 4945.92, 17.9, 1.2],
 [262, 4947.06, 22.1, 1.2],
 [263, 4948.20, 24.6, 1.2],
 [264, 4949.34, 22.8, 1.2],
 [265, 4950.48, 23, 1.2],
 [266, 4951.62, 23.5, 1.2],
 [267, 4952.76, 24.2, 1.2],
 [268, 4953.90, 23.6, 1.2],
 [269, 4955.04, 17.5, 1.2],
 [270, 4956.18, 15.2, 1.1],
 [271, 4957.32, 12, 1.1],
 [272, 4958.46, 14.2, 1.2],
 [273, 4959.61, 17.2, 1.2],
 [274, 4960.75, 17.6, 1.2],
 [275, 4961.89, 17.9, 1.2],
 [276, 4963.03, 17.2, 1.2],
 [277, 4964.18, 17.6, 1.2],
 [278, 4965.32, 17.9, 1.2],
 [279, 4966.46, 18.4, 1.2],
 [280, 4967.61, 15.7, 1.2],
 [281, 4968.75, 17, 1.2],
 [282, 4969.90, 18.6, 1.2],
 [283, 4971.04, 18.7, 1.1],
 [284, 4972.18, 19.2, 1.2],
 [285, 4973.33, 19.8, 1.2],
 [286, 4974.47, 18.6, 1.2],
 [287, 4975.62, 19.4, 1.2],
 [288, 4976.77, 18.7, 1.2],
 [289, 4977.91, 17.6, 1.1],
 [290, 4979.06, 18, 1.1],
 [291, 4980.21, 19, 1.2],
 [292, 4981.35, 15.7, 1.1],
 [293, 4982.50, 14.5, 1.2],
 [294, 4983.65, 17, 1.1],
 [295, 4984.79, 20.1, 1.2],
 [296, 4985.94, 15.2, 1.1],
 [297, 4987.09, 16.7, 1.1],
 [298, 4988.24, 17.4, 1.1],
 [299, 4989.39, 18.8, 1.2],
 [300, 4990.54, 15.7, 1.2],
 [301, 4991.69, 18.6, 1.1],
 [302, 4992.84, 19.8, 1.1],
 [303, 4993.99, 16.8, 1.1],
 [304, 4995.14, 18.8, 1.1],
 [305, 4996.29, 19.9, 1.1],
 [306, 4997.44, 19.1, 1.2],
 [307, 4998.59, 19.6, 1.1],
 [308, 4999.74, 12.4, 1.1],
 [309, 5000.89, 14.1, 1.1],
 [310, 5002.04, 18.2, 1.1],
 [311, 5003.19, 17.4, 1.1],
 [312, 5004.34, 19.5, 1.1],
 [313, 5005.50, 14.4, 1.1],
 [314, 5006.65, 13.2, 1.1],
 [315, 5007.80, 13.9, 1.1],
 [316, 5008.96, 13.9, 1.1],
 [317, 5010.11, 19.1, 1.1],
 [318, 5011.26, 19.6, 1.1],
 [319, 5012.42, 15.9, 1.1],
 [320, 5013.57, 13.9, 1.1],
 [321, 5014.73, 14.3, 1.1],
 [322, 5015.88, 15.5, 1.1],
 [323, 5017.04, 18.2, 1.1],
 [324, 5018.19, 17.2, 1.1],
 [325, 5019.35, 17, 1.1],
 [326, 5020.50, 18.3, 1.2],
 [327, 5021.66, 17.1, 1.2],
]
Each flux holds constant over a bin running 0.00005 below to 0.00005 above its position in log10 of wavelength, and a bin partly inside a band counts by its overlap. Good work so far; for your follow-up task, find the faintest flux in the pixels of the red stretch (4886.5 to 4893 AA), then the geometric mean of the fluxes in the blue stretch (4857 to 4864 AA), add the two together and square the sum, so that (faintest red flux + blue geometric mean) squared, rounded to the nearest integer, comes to 1054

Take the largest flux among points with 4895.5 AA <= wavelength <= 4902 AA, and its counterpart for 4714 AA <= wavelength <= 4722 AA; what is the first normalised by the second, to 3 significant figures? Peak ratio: 1.05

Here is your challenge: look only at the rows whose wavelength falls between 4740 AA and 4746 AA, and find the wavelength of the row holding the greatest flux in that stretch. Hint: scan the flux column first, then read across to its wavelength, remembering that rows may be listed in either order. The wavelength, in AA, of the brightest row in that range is 4740.75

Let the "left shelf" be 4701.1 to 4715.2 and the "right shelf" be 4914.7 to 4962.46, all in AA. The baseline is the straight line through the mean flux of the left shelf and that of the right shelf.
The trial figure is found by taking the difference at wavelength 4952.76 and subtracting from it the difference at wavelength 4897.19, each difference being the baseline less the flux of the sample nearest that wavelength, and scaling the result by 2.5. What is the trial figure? -9.9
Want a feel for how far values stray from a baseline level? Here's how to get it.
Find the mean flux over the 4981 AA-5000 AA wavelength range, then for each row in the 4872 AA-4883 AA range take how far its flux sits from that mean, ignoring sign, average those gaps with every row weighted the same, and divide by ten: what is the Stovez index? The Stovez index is 0.08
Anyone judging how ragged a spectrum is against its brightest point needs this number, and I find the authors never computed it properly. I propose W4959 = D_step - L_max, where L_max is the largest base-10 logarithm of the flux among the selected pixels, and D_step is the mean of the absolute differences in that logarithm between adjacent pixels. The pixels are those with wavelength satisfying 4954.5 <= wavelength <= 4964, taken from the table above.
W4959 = -1.20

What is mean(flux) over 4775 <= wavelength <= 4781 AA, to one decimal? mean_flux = 13.8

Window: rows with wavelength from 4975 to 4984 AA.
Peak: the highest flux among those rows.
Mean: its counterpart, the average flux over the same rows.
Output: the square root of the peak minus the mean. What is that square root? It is 1.4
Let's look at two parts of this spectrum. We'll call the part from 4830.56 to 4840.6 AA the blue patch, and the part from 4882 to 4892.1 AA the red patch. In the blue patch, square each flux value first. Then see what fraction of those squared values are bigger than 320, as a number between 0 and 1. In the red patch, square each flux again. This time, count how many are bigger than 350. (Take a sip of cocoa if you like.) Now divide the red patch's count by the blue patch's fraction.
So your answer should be 9.0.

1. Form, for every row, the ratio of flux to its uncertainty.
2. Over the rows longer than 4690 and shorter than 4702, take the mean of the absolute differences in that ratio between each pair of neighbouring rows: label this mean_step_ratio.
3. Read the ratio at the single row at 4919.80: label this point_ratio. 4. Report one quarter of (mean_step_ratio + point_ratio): 3.3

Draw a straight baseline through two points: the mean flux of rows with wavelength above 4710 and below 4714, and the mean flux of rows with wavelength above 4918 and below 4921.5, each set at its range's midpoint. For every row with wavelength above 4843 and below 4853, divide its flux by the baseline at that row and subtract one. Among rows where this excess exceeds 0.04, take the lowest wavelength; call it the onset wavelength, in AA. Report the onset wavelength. 4845.60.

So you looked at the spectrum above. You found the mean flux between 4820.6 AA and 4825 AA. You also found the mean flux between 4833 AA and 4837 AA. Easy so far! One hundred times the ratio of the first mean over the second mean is 97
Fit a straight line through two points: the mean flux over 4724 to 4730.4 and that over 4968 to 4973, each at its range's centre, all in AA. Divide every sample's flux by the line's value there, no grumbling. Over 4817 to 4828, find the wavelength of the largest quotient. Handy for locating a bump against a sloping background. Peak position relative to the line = 4826.67 AA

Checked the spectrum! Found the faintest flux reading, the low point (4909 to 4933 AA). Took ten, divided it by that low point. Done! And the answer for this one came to 0.694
